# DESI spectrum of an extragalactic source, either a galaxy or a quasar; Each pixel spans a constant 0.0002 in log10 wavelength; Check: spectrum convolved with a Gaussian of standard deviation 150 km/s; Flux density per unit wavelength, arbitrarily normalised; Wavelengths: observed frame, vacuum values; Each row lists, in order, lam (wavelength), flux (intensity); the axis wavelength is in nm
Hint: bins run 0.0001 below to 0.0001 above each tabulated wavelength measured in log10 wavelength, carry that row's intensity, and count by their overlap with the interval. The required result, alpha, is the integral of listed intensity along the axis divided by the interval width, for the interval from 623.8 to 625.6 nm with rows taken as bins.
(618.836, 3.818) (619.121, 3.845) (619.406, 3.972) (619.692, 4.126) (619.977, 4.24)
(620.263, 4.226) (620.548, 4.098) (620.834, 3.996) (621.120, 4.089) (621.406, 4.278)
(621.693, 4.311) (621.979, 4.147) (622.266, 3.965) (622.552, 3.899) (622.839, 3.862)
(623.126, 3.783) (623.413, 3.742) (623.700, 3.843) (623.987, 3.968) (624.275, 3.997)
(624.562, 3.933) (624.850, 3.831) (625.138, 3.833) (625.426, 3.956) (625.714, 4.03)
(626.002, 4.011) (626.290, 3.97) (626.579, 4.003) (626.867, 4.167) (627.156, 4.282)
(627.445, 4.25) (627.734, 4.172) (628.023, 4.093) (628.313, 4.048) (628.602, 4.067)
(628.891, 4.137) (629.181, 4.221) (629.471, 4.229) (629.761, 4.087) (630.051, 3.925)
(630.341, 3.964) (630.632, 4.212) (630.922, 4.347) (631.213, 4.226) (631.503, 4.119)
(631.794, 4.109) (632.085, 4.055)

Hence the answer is 3.92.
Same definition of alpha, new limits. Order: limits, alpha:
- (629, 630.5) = 4.09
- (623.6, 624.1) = 3.91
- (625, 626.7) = 3.97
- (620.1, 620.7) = 4.16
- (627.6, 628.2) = 4.12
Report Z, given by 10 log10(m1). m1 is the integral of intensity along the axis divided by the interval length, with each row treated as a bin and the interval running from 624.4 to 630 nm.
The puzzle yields 6.09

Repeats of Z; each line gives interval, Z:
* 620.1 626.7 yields 6.01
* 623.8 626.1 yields 5.96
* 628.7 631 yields 6.16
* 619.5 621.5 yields 6.17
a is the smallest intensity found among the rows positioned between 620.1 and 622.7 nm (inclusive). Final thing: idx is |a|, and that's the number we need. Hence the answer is 3.90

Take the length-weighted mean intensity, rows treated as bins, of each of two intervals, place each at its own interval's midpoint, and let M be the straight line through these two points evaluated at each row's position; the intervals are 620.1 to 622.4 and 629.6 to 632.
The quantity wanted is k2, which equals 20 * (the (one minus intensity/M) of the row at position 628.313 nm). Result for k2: 0.38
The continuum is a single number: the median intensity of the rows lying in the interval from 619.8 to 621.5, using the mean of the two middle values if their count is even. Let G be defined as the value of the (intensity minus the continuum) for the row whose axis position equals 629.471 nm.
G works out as 0.07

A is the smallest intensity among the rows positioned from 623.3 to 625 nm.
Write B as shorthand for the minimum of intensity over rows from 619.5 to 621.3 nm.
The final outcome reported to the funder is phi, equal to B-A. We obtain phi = 0.25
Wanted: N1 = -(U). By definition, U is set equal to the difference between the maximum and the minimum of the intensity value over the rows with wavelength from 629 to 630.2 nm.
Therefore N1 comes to -0.304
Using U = 0.304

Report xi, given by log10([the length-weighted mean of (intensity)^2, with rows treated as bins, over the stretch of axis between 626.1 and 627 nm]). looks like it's 1.21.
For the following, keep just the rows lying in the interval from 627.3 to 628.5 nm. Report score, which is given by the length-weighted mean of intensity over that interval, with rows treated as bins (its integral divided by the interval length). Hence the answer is 4.14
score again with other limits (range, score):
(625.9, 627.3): 4.09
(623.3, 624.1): 3.85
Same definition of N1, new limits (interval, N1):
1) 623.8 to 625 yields -0.166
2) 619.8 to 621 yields -0.244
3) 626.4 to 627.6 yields -0.279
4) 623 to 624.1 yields -0.226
